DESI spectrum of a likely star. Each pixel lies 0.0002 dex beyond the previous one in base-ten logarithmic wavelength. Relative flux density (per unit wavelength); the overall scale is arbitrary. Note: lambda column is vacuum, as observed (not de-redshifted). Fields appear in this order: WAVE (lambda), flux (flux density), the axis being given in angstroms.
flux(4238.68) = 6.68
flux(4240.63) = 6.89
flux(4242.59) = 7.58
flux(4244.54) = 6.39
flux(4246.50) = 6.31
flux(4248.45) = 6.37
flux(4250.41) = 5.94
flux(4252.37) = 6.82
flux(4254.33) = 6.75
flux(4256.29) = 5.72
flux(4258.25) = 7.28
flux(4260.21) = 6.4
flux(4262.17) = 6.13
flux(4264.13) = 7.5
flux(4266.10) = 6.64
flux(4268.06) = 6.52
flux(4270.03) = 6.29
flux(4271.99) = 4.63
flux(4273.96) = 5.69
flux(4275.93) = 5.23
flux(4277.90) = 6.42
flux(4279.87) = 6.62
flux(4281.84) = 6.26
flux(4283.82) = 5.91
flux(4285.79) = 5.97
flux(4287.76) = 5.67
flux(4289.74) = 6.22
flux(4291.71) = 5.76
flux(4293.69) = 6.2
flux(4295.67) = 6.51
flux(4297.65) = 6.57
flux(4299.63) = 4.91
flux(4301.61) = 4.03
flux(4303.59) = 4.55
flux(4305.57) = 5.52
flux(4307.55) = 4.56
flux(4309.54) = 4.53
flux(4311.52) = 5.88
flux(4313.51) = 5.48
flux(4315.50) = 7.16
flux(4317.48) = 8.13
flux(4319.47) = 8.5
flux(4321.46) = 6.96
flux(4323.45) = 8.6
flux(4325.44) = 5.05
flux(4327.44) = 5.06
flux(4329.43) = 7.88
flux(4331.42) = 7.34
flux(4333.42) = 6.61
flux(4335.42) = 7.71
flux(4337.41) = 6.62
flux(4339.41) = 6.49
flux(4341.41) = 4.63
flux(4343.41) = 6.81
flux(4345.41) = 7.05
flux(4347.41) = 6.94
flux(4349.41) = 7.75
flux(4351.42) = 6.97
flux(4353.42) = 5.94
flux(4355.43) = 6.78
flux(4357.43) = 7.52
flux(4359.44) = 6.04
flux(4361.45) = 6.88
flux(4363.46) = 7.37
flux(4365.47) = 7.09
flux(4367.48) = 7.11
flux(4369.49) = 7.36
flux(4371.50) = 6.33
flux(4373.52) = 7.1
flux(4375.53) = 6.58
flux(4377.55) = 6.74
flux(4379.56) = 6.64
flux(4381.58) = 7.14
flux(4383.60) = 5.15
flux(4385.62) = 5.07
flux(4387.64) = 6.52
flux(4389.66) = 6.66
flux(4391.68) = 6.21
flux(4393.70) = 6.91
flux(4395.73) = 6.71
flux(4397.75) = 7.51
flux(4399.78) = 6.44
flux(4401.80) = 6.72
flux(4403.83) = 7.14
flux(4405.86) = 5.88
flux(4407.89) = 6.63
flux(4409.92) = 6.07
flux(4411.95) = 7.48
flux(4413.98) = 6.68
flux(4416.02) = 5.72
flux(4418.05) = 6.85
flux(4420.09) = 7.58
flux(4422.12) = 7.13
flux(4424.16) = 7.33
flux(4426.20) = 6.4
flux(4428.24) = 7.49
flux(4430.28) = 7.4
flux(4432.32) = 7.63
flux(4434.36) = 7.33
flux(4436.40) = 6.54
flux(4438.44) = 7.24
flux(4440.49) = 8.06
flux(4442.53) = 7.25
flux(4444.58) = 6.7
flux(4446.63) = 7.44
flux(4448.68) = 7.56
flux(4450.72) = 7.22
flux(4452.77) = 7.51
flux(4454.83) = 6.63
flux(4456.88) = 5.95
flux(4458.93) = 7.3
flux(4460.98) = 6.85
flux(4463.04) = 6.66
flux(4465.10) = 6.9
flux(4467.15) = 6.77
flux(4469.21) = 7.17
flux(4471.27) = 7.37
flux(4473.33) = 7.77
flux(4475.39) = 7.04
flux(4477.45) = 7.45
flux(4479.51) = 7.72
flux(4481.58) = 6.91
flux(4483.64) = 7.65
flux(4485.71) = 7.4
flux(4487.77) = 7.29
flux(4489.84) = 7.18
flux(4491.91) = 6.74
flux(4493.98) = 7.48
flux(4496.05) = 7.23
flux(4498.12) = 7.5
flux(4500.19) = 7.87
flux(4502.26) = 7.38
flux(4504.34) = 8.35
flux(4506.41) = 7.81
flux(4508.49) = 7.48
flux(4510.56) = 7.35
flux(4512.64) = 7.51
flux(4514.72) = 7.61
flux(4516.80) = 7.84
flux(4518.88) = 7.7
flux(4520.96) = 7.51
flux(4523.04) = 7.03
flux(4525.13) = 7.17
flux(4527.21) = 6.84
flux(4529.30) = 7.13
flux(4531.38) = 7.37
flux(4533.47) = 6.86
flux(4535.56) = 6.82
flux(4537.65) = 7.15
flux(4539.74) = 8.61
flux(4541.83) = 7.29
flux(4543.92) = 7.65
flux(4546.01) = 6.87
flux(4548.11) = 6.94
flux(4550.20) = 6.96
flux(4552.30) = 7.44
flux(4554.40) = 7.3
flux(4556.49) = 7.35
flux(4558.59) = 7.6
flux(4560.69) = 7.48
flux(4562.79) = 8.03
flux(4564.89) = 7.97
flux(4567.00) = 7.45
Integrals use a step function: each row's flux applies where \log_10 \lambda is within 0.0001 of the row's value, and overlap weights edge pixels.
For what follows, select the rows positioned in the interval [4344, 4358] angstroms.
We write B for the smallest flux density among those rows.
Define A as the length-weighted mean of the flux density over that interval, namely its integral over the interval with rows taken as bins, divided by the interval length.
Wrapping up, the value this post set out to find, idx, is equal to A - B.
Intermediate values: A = 6.97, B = 5.94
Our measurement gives 1.0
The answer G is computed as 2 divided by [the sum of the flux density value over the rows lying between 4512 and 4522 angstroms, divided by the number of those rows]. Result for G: 0.262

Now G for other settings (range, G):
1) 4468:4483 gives 0.272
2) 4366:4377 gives 0.290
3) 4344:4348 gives 0.286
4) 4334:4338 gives 0.279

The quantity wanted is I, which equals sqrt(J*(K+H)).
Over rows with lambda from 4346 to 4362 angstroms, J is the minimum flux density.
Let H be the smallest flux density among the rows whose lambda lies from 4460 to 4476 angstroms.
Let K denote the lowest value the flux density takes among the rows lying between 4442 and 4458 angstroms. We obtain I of 8.7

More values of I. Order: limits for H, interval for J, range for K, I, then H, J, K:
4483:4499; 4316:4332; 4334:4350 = 7.6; 6.74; 5.05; 4.63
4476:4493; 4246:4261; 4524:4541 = 8.8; 6.74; 5.72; 6.82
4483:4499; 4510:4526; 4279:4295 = 9.3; 6.74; 7.03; 5.67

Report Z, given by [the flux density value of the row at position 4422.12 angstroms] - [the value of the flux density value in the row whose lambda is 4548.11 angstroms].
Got 0.2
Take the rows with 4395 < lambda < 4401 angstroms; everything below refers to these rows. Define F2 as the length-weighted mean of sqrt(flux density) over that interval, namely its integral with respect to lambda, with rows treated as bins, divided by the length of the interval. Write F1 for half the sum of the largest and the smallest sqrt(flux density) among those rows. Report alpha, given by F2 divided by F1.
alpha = 1.00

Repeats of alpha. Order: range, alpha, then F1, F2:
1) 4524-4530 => 1.00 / 2.65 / 2.65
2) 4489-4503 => 1.00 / 2.70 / 2.71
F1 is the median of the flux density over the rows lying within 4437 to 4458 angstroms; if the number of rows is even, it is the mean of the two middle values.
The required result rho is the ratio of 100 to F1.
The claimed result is 13.8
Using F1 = 7.2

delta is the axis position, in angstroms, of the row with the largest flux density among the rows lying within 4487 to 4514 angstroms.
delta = 4504.34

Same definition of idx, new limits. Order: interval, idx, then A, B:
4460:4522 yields 0.7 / 7.38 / 6.66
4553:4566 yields 0.3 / 7.62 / 7.3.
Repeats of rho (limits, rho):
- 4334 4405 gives 14.7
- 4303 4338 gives 15.1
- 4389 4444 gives 14.5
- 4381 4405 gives 15.0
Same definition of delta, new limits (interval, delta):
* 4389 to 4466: 4440.49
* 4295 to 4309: 4297.65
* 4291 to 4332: 4323.45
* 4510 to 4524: 4516.80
